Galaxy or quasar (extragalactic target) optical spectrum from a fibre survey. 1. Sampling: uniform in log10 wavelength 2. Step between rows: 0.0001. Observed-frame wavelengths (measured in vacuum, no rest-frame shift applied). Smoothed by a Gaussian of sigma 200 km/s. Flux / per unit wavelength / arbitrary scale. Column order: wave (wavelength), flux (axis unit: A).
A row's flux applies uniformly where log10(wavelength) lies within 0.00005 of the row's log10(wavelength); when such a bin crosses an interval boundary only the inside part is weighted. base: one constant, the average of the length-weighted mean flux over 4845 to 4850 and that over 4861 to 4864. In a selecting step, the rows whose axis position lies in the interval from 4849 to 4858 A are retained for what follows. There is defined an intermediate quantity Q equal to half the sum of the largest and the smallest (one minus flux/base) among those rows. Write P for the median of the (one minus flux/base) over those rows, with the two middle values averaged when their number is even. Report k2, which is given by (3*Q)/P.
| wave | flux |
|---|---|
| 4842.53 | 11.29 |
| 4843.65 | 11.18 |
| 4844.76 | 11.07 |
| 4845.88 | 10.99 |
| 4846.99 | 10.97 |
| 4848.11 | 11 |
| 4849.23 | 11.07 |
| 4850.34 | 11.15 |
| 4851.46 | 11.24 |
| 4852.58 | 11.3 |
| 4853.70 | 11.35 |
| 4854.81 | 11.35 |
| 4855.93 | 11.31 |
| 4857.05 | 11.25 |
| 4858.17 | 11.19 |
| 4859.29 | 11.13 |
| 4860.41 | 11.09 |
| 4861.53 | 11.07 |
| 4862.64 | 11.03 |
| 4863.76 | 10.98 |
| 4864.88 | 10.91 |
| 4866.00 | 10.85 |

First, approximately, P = -0.021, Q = -0.015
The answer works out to 2.2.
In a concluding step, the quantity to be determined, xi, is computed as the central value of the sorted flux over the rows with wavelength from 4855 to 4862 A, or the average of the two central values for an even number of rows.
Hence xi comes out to 11.2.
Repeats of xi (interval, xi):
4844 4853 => 11.1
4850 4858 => 11.3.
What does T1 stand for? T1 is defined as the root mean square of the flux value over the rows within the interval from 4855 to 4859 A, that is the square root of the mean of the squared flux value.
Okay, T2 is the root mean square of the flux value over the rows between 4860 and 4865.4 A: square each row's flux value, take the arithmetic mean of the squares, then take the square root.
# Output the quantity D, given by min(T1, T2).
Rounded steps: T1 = 11.25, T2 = 11.0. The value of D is 11.02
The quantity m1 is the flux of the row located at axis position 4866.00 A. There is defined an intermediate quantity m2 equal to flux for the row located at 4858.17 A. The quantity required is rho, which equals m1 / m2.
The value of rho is 0.97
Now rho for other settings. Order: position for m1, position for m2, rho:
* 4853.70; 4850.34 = 1.02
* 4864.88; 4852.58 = 0.97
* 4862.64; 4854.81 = 0.97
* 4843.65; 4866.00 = 1.03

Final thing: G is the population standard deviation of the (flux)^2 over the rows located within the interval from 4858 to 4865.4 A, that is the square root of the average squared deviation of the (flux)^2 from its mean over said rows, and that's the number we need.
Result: 1.9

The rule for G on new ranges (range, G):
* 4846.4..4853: 2.7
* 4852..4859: 1.3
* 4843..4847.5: 1.8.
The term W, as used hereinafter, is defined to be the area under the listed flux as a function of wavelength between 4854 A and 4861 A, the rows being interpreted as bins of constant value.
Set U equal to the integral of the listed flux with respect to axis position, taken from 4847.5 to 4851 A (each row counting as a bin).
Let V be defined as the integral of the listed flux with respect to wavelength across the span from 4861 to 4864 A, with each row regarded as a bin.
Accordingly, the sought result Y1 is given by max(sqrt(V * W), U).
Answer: 51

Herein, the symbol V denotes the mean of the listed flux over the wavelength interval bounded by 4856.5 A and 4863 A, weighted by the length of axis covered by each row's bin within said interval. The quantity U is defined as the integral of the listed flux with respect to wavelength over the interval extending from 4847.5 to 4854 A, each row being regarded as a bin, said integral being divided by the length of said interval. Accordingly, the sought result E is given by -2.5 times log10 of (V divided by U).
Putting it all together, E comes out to 0.002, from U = 11.16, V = 11.1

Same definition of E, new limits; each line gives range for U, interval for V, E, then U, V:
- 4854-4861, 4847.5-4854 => 0.006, 11.22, 11.2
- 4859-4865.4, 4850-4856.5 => -0.023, 11.05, 11.3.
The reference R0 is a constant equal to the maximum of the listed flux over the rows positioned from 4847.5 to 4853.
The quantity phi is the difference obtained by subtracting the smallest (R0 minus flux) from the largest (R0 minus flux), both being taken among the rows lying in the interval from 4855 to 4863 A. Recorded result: 0.28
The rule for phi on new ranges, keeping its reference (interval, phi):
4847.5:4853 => 0.30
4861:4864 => 0.09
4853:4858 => 0.10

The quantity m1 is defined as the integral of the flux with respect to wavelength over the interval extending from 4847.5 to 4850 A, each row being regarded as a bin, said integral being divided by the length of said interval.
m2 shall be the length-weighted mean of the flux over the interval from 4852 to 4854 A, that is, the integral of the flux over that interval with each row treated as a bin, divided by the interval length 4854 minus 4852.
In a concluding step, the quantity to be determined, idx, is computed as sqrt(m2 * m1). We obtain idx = 11.2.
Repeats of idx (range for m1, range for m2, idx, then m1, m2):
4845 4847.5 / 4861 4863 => 11.1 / 11.0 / 11.10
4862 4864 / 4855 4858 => 11.2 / 11.1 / 11.26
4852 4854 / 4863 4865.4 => 11.1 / 11.3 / 10.95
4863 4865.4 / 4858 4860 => 11.0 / 11.0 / 11.14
